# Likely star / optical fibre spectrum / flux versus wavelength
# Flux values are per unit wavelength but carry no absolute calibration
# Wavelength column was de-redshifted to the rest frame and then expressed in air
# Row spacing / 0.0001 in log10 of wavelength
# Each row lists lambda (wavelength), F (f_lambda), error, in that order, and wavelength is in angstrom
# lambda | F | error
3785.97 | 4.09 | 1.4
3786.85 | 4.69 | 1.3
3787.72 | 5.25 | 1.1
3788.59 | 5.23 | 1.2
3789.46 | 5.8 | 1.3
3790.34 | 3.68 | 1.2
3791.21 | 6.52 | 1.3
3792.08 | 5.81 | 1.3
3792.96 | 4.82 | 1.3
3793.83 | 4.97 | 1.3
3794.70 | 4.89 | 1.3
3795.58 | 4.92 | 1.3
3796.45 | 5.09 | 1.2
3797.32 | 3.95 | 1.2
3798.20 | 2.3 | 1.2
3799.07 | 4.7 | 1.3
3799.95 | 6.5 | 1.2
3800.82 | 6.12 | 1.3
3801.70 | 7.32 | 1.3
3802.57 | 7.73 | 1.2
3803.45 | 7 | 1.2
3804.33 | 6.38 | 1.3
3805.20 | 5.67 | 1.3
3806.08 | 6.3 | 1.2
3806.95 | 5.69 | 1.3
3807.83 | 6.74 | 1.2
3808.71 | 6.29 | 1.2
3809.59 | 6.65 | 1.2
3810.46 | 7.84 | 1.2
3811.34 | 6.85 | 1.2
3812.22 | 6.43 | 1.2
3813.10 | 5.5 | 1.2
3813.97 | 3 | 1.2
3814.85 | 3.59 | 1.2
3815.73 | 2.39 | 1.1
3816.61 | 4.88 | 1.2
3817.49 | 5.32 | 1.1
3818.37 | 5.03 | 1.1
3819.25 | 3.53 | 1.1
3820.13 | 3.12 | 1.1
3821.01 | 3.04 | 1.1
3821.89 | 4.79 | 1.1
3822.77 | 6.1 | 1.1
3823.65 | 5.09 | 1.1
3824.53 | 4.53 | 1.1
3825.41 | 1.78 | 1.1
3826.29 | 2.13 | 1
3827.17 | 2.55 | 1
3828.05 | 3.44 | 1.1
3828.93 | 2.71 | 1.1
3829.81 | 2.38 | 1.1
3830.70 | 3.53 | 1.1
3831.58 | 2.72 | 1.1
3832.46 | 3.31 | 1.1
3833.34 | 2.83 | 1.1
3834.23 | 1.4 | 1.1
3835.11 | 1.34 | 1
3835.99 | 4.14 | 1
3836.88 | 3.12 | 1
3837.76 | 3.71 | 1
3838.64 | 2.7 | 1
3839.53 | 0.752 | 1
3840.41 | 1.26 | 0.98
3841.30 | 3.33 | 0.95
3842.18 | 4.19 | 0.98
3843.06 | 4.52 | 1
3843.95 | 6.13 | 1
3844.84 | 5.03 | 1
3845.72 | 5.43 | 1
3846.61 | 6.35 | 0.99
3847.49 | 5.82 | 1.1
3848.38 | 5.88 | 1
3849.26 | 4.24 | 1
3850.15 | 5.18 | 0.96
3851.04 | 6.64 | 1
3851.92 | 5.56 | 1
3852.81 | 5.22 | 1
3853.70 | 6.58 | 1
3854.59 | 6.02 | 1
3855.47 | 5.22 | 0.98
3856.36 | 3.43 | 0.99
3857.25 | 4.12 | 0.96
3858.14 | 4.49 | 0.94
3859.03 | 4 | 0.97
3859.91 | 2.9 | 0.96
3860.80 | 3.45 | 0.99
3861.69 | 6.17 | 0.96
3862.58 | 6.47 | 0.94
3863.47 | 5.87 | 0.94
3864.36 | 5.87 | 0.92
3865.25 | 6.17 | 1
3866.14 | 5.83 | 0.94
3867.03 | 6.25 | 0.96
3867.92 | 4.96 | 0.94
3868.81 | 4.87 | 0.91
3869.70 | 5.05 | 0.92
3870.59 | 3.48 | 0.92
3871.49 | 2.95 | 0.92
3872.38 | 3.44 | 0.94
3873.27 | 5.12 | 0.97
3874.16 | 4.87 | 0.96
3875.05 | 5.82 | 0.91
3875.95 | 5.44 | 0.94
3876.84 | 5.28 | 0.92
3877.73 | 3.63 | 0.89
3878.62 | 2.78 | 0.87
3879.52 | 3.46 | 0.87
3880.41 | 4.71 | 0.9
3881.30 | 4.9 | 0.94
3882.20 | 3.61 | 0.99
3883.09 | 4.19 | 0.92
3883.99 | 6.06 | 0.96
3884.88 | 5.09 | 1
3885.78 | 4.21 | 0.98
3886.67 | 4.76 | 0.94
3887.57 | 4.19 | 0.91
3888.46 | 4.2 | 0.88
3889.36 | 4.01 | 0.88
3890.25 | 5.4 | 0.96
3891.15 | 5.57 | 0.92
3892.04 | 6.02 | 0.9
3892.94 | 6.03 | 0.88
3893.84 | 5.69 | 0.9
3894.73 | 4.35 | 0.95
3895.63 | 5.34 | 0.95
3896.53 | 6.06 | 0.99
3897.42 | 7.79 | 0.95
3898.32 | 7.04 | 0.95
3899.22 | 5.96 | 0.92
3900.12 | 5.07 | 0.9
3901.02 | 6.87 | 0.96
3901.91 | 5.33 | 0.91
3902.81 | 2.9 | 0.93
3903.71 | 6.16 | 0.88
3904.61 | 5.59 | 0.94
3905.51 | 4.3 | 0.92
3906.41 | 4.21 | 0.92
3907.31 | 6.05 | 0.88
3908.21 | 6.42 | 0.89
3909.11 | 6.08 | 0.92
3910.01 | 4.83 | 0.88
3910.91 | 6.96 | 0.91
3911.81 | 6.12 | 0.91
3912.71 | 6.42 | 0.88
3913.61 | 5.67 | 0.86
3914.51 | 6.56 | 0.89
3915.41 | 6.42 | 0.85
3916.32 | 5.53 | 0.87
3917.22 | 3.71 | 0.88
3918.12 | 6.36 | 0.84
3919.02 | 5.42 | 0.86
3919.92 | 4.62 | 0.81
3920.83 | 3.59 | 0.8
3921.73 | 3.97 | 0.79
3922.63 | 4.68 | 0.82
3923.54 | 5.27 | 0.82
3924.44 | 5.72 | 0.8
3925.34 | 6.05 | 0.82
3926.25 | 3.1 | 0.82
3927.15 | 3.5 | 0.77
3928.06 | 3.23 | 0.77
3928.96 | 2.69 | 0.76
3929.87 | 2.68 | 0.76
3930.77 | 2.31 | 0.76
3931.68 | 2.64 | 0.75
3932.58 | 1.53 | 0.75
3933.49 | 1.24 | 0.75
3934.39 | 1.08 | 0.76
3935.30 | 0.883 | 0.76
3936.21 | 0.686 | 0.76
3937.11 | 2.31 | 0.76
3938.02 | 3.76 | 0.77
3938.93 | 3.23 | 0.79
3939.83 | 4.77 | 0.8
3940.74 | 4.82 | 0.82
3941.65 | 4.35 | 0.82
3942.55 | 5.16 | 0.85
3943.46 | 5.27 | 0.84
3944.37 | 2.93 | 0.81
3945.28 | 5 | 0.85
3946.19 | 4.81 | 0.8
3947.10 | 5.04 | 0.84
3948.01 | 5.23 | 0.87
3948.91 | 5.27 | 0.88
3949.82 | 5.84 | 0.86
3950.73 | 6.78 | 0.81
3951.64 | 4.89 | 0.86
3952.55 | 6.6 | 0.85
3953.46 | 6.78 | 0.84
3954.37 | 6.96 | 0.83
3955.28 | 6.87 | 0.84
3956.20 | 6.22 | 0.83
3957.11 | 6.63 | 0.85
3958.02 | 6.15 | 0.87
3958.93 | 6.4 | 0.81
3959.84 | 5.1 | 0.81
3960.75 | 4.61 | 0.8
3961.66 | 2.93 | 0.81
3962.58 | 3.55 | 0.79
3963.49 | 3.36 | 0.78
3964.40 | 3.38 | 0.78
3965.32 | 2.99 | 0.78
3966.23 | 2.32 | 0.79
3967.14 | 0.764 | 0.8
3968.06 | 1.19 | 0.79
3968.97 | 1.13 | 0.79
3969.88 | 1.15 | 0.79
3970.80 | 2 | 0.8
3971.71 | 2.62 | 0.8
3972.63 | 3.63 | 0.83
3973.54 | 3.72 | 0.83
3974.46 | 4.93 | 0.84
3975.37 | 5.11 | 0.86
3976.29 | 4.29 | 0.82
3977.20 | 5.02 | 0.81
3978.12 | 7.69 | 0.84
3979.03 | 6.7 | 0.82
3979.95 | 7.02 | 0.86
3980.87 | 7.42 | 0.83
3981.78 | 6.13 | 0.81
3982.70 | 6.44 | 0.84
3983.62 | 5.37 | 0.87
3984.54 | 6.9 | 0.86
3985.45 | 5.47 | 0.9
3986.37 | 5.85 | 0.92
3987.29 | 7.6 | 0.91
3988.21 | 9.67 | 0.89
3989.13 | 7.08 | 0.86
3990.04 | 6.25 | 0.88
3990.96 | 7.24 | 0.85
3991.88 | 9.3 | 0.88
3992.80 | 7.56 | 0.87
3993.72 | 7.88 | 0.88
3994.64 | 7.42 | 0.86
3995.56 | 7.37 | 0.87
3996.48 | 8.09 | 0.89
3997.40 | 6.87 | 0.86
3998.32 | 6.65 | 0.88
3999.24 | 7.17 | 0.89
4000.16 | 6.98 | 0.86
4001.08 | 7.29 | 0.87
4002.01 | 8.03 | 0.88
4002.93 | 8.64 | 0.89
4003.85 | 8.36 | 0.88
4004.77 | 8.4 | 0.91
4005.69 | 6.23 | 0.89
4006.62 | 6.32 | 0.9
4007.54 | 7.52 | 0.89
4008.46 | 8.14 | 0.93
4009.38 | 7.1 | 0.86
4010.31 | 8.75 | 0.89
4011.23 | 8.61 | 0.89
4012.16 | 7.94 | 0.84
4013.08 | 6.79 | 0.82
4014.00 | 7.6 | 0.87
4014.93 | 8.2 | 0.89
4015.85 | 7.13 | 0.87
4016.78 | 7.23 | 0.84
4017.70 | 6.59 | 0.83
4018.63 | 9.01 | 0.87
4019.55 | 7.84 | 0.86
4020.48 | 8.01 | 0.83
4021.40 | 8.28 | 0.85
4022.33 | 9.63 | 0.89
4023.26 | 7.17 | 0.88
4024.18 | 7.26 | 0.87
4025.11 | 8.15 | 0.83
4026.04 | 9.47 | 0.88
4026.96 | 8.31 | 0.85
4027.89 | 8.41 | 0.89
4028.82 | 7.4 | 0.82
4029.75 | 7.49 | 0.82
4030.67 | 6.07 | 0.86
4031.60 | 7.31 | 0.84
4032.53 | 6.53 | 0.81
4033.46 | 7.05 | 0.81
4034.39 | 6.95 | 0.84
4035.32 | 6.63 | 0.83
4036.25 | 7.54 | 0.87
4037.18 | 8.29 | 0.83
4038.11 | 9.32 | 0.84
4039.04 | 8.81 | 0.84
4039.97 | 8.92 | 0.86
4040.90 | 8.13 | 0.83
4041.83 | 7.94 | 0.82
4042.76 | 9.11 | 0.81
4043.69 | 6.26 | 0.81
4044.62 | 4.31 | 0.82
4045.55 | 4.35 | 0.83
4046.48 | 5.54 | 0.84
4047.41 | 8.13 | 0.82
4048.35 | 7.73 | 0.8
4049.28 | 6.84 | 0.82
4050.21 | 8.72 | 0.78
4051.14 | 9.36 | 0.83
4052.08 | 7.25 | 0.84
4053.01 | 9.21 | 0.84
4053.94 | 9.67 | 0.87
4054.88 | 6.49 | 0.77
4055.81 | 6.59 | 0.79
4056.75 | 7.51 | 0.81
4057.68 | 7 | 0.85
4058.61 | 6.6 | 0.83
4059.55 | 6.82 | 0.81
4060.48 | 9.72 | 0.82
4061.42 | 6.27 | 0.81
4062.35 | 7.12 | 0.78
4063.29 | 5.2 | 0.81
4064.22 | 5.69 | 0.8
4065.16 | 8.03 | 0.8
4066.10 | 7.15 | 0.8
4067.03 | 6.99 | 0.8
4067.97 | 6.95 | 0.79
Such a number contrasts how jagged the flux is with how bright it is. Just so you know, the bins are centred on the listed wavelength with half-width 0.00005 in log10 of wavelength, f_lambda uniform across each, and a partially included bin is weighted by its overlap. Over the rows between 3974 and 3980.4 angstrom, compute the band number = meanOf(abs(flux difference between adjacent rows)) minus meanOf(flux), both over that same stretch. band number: -4.9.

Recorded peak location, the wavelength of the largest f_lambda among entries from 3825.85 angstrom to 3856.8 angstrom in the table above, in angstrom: 3851.04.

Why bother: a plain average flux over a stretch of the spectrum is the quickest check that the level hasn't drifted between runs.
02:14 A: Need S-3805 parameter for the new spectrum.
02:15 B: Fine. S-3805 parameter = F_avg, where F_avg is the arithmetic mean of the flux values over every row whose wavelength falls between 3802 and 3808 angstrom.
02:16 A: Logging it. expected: 6.5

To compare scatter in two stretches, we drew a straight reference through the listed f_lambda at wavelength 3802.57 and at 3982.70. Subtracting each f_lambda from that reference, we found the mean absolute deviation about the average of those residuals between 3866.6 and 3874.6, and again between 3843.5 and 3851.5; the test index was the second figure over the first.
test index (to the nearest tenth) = 0.7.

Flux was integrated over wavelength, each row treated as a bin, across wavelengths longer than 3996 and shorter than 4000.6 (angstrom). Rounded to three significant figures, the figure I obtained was 32.9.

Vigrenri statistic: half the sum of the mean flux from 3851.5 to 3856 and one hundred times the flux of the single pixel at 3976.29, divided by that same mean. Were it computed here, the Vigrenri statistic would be 38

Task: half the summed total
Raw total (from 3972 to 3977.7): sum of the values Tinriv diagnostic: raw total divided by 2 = 13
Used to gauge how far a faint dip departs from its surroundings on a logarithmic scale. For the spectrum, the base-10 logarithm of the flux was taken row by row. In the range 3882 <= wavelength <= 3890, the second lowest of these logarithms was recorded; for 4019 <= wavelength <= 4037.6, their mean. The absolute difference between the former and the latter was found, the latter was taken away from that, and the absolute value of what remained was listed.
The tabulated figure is 0.60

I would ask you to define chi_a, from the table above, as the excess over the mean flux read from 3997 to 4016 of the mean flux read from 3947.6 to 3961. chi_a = -1.5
